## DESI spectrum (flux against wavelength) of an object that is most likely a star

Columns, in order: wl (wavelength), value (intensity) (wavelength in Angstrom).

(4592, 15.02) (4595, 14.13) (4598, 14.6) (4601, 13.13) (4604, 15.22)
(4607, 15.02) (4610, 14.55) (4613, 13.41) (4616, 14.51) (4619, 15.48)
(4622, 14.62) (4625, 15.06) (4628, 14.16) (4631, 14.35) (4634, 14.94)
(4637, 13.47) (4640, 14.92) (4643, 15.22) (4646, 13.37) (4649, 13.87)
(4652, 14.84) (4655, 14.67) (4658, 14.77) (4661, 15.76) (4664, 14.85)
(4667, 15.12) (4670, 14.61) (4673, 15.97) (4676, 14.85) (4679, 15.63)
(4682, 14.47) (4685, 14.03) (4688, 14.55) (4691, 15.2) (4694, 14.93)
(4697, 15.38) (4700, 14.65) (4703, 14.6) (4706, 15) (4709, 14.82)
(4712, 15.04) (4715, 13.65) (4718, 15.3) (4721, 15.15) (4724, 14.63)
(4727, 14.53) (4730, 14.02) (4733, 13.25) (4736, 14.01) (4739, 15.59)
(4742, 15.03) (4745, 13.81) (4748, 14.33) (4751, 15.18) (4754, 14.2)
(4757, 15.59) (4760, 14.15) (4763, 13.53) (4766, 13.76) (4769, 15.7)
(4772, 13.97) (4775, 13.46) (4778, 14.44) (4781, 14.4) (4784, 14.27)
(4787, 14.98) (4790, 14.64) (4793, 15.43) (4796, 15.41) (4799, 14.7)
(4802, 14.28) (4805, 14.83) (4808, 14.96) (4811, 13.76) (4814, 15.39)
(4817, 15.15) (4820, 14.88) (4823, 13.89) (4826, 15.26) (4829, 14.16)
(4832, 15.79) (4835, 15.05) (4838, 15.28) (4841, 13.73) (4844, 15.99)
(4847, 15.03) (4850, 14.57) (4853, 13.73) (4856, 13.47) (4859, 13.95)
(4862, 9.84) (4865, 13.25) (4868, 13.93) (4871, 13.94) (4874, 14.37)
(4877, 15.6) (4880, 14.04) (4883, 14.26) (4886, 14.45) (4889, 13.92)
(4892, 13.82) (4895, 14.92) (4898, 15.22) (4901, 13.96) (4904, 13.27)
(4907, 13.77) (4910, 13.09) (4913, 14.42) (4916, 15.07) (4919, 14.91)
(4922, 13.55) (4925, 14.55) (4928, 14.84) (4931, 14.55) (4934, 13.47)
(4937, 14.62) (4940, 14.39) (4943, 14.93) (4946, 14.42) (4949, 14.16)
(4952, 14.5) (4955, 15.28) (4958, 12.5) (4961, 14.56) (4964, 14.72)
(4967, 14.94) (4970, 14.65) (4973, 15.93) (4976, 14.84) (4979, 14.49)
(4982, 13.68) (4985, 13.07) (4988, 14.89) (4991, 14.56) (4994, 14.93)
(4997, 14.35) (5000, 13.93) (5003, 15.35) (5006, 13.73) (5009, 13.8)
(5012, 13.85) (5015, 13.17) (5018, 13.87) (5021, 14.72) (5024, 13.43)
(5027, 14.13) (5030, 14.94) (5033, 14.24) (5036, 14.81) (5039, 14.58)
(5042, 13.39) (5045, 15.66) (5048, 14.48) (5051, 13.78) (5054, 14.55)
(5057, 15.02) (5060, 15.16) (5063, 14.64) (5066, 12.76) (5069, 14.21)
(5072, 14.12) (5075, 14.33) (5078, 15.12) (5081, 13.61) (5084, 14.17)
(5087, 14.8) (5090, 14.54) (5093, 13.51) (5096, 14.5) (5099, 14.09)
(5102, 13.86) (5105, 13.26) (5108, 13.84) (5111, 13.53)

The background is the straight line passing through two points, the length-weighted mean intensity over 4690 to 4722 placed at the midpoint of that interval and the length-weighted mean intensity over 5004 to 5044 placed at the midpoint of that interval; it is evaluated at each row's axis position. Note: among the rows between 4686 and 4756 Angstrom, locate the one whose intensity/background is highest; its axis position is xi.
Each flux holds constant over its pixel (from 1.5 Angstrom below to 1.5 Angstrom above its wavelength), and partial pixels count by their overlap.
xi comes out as 4739 Angstrom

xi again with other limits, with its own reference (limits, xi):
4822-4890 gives 4844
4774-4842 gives 4832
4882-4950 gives 4898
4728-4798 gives 4769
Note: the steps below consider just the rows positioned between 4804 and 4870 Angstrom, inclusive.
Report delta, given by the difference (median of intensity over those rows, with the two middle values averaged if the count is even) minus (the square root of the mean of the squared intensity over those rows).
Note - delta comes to 0.29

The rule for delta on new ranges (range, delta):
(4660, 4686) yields -0.19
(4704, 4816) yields 0.04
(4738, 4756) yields -0.02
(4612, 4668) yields 0.16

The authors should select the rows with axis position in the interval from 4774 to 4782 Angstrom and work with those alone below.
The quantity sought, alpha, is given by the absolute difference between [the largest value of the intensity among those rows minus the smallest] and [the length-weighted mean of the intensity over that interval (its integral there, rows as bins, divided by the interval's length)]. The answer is 13.1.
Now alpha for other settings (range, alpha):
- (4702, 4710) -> 14.4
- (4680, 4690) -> 13.9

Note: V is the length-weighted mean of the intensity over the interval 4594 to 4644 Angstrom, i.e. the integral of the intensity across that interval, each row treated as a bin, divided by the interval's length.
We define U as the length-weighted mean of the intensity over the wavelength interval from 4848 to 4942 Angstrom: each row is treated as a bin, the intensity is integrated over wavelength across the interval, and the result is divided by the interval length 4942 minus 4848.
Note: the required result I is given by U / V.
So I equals 0.97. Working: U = 14.1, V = 14.5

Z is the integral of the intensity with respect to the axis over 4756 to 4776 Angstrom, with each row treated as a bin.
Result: 286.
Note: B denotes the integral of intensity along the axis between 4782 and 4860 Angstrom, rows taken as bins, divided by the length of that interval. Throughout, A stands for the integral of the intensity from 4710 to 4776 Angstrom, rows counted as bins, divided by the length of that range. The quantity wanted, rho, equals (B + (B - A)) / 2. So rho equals 7.49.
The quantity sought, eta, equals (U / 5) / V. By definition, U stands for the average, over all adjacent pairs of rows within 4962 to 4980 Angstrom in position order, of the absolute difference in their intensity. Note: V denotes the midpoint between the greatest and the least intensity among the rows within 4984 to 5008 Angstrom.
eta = 0.0091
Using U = 0.65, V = 14.2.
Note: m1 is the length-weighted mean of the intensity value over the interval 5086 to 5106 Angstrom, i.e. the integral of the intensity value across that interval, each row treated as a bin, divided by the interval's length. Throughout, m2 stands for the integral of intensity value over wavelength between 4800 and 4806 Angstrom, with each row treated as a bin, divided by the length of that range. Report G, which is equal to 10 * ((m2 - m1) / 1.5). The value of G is 3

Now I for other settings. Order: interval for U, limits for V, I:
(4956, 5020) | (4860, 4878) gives 1.06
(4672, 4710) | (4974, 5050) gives 1.04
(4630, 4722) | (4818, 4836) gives 1.00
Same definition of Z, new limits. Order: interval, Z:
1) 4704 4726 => 325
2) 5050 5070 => 286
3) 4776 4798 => 325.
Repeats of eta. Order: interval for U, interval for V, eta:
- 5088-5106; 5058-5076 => 0.0093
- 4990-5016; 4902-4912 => 0.0097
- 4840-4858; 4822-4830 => 0.0131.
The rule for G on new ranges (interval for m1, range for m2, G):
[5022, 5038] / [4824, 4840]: 5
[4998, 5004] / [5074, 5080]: 1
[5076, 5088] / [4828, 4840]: 4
